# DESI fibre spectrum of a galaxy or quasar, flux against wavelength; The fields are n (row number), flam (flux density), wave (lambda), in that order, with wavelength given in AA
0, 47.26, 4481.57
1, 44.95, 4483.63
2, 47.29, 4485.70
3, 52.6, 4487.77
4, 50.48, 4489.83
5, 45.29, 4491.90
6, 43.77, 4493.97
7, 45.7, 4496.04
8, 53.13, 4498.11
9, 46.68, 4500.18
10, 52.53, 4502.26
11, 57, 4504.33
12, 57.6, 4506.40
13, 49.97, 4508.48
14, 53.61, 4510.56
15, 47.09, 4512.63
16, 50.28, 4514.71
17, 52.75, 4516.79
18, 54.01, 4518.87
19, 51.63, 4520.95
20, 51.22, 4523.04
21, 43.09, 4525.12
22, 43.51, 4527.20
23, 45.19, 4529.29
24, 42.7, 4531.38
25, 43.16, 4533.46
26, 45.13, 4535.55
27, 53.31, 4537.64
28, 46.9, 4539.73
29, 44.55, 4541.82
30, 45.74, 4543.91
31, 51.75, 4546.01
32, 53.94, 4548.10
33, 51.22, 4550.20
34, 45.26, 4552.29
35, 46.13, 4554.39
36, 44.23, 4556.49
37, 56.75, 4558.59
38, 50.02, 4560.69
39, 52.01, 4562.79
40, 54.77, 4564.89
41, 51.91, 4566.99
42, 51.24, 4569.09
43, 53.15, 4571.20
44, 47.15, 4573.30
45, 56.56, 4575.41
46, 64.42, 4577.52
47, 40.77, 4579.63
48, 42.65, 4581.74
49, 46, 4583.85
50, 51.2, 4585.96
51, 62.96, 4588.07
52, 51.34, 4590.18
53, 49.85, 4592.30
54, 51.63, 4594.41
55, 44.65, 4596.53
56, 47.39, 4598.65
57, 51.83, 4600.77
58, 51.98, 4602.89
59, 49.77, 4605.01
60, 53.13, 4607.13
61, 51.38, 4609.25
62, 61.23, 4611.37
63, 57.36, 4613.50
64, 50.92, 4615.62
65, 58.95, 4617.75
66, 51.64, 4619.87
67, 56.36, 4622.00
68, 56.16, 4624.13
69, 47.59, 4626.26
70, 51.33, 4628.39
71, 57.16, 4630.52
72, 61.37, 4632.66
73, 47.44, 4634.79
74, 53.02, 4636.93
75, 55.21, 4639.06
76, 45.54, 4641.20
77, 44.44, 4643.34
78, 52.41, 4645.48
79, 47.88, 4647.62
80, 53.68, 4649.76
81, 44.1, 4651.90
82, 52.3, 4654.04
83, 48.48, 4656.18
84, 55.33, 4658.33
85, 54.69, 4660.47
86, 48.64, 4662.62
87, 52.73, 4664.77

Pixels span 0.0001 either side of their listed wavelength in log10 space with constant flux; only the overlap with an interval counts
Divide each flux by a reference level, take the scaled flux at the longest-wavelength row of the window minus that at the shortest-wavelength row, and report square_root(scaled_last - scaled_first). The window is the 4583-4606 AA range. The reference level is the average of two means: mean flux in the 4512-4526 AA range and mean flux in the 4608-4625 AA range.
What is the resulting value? 0.27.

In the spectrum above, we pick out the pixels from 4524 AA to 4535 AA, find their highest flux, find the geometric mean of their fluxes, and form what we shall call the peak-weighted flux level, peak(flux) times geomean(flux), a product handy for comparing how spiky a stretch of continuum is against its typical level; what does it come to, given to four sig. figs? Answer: 1967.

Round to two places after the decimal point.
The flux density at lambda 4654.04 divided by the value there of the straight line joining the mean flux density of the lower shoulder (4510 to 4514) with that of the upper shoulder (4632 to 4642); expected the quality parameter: 0.99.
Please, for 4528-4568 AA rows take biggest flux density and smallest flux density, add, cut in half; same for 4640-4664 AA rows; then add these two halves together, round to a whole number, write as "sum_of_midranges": 99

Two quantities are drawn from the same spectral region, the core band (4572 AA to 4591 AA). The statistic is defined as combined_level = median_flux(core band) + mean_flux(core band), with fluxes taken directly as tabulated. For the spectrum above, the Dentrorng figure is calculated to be 103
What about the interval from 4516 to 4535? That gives 93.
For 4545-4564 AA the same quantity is 101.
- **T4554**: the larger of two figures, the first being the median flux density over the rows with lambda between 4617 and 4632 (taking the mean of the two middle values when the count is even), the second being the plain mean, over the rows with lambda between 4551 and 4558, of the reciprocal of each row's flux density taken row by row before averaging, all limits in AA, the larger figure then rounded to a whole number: 56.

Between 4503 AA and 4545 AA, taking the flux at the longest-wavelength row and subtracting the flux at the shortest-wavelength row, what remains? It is -11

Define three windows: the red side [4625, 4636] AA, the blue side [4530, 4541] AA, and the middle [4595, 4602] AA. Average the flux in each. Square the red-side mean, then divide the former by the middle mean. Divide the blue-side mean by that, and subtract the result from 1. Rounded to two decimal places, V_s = 0.21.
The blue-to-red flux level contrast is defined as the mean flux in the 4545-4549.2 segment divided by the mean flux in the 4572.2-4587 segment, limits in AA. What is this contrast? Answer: 1.06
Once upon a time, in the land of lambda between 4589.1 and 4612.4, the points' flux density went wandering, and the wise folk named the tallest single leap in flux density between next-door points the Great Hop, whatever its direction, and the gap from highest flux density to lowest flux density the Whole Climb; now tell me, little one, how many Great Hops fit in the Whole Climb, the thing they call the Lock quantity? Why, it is 1.68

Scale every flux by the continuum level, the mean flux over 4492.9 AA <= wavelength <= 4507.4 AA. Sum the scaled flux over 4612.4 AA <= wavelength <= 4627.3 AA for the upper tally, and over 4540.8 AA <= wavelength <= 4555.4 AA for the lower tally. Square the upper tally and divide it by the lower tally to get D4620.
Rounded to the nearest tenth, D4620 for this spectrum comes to 8.3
